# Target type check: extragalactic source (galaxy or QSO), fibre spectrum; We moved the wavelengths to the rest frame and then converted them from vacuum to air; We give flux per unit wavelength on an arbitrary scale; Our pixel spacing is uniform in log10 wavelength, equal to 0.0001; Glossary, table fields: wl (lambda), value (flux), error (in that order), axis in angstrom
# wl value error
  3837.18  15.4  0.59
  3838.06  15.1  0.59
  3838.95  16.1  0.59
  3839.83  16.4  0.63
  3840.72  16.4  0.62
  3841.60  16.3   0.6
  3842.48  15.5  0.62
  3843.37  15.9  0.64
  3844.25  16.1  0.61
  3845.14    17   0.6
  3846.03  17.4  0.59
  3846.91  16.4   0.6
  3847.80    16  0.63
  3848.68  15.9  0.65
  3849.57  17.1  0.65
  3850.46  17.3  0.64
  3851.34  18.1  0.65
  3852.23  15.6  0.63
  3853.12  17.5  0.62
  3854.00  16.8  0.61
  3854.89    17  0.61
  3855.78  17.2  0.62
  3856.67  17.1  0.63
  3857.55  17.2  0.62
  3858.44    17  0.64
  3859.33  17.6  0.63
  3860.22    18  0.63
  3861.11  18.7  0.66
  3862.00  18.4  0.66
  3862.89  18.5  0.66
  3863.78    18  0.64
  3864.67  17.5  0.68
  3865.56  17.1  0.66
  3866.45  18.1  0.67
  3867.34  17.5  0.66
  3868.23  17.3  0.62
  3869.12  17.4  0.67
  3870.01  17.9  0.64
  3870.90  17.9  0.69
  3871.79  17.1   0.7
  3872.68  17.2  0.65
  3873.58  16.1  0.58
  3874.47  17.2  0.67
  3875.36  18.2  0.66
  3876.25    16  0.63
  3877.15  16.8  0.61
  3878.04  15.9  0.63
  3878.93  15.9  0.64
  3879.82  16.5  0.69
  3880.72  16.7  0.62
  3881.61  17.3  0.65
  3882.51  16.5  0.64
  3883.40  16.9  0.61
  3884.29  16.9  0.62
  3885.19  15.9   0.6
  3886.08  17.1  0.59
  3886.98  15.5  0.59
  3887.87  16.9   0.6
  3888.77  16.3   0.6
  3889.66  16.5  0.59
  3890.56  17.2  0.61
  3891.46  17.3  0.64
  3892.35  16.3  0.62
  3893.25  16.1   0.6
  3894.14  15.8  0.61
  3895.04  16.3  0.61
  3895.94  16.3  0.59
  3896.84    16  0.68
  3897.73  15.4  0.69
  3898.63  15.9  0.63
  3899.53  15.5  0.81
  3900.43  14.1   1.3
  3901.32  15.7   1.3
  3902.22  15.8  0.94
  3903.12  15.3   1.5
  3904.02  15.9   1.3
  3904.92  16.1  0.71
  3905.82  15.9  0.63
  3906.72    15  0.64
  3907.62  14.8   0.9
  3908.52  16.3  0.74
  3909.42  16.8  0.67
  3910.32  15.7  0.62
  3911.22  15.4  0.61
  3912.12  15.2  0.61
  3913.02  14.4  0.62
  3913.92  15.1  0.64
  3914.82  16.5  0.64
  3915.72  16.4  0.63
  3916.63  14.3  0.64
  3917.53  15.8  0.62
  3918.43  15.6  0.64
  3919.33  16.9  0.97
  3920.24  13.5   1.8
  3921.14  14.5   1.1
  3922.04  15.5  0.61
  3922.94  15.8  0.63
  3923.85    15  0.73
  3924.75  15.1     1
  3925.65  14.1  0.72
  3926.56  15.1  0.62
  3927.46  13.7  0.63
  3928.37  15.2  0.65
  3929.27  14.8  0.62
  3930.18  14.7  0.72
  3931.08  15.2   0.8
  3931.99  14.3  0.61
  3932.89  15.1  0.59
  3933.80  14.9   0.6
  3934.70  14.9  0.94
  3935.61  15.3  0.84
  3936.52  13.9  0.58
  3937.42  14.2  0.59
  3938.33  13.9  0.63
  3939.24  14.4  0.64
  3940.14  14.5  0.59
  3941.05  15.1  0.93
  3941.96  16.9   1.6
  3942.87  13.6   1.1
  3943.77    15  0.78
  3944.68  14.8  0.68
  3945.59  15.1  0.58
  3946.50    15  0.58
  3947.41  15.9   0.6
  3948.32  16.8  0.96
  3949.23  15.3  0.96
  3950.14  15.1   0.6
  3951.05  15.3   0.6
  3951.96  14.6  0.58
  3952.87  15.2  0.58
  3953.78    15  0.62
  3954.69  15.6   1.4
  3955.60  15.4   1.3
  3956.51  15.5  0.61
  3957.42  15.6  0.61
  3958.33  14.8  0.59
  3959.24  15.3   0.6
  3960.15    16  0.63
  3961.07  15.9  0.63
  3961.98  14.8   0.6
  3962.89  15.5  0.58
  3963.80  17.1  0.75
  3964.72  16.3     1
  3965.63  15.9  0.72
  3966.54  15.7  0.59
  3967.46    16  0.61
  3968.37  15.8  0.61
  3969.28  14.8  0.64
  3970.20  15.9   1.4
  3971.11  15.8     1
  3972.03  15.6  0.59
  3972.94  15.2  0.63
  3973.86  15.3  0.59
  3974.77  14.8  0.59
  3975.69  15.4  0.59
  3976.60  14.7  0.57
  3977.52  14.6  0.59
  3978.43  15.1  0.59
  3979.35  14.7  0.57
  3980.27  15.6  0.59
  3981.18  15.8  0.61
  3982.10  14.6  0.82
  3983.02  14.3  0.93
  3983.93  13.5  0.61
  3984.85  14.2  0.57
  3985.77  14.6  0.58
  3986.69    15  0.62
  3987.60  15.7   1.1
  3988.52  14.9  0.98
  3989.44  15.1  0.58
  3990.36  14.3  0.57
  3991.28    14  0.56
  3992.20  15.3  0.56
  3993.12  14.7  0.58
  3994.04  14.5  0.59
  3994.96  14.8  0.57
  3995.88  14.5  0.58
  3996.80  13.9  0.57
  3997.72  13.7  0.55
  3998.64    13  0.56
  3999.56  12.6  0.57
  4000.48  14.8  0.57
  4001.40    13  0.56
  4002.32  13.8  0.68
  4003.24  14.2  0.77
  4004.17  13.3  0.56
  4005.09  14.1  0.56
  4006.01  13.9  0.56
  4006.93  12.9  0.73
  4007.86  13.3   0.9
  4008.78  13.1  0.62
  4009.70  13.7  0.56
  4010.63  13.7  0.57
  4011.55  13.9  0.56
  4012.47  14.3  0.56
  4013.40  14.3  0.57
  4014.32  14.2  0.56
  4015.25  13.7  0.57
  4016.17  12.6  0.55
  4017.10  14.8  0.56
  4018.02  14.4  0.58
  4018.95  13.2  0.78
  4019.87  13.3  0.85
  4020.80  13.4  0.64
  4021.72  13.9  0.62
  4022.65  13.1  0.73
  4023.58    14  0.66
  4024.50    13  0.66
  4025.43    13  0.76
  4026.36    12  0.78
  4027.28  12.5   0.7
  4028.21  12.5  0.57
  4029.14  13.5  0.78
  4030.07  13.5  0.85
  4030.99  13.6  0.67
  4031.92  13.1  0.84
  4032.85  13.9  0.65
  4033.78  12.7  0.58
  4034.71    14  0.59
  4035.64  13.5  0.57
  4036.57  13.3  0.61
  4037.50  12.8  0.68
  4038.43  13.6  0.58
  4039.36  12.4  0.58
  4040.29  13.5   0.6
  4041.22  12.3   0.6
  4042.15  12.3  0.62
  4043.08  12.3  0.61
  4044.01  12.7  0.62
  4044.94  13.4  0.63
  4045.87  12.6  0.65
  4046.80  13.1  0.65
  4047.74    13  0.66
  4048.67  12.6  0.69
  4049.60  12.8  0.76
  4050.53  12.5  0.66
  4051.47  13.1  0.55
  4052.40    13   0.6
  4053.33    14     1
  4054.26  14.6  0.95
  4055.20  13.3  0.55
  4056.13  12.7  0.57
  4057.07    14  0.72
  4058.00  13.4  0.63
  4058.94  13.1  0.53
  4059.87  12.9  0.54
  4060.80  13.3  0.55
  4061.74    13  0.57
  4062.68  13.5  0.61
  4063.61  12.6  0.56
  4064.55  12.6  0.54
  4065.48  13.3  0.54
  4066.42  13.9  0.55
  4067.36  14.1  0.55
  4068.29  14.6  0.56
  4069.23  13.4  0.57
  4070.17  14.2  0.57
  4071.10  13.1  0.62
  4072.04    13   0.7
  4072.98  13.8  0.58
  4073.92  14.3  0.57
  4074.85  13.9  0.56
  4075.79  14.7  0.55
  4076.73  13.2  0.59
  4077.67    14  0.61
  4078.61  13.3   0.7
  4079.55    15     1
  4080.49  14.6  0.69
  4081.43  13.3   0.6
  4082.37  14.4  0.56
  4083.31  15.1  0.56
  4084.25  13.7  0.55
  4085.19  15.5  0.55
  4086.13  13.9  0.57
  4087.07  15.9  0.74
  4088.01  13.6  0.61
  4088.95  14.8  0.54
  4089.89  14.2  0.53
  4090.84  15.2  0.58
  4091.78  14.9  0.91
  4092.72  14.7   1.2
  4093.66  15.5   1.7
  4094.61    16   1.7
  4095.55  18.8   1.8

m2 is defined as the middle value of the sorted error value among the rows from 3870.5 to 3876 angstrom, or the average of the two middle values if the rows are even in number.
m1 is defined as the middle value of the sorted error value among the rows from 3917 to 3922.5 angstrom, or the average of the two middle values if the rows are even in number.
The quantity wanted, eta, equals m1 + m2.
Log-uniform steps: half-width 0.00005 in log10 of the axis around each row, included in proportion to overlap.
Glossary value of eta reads 1.47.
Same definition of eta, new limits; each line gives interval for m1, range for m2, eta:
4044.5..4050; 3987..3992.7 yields 1.23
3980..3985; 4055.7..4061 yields 1.17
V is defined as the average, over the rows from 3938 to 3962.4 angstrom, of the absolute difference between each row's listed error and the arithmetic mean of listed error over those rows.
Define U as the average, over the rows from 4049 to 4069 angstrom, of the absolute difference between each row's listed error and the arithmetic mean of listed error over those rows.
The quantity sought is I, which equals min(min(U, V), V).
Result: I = 0.09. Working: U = 0.09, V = 0.22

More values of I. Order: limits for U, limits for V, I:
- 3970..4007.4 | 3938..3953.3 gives 0.12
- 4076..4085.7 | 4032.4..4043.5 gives 0.02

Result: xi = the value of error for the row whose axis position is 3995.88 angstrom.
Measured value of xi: 0.58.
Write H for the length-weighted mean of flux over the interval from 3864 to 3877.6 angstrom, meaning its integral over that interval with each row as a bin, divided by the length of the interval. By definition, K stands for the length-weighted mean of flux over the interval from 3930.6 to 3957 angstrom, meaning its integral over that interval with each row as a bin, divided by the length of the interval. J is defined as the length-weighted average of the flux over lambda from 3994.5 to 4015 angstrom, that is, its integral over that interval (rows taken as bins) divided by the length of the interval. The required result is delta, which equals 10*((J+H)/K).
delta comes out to 20.7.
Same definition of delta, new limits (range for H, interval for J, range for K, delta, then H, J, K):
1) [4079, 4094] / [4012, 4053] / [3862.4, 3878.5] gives 16.1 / 14.6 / 13.2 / 17.3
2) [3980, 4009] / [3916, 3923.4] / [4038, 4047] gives 23.0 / 14.2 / 15.3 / 12.8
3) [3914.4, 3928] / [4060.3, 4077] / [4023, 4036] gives 21.8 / 15.2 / 13.6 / 13.2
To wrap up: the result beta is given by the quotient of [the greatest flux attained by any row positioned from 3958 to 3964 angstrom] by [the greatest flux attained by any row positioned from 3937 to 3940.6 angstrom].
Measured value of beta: 1.18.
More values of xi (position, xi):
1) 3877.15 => 0.61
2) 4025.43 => 0.76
